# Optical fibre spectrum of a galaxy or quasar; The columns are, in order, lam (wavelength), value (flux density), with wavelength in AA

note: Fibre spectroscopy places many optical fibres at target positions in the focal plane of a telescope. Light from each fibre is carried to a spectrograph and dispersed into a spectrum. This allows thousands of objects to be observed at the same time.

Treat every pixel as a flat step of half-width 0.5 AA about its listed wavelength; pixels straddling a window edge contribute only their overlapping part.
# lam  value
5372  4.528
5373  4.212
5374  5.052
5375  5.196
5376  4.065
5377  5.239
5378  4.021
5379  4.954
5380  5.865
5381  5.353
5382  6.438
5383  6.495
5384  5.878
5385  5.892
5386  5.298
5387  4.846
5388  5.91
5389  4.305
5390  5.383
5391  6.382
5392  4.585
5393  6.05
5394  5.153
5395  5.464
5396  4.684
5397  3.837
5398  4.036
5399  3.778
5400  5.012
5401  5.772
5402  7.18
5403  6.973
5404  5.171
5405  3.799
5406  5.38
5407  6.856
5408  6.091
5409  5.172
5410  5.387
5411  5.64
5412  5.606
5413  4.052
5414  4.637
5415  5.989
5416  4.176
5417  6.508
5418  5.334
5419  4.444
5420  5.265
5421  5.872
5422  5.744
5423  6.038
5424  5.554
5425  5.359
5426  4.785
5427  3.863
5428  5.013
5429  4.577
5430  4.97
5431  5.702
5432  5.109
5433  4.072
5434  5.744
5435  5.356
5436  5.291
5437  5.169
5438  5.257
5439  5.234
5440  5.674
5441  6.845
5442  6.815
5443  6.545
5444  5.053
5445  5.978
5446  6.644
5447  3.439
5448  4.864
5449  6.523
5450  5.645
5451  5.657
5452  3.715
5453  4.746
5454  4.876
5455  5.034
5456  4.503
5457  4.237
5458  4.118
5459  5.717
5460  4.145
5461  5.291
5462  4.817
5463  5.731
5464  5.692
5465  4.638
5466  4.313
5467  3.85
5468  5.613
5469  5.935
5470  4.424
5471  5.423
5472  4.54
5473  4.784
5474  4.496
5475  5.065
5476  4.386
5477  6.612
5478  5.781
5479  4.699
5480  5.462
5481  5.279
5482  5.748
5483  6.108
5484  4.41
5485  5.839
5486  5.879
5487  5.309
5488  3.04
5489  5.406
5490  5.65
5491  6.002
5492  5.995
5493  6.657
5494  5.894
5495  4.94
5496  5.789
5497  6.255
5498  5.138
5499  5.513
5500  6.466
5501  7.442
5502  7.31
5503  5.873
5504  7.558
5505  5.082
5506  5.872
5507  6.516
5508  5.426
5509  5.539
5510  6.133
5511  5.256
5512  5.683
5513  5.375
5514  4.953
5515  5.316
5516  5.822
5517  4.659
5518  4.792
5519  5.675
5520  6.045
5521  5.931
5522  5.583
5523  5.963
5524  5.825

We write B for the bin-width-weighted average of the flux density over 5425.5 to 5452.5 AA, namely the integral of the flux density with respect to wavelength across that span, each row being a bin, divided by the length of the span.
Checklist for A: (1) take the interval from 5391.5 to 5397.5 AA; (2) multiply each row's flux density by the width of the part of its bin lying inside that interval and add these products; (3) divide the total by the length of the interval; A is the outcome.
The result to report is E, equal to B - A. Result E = 0.4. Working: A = 4.96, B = 5.3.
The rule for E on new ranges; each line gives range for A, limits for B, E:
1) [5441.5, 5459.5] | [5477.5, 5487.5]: 0.2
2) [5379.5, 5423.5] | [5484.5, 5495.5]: 0.1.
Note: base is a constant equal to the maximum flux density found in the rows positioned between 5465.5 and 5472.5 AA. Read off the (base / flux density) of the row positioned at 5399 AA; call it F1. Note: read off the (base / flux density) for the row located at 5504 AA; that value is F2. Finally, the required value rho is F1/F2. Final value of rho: 2.0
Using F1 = 1.57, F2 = 0.8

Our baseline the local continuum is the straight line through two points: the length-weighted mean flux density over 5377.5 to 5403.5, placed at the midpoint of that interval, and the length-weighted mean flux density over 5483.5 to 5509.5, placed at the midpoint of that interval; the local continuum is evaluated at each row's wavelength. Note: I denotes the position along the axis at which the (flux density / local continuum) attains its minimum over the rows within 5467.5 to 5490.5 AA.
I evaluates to 5488 AA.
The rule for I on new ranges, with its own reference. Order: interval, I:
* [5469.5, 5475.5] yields 5470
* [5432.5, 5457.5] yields 5447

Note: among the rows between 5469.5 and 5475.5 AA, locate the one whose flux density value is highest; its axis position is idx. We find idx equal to 5471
